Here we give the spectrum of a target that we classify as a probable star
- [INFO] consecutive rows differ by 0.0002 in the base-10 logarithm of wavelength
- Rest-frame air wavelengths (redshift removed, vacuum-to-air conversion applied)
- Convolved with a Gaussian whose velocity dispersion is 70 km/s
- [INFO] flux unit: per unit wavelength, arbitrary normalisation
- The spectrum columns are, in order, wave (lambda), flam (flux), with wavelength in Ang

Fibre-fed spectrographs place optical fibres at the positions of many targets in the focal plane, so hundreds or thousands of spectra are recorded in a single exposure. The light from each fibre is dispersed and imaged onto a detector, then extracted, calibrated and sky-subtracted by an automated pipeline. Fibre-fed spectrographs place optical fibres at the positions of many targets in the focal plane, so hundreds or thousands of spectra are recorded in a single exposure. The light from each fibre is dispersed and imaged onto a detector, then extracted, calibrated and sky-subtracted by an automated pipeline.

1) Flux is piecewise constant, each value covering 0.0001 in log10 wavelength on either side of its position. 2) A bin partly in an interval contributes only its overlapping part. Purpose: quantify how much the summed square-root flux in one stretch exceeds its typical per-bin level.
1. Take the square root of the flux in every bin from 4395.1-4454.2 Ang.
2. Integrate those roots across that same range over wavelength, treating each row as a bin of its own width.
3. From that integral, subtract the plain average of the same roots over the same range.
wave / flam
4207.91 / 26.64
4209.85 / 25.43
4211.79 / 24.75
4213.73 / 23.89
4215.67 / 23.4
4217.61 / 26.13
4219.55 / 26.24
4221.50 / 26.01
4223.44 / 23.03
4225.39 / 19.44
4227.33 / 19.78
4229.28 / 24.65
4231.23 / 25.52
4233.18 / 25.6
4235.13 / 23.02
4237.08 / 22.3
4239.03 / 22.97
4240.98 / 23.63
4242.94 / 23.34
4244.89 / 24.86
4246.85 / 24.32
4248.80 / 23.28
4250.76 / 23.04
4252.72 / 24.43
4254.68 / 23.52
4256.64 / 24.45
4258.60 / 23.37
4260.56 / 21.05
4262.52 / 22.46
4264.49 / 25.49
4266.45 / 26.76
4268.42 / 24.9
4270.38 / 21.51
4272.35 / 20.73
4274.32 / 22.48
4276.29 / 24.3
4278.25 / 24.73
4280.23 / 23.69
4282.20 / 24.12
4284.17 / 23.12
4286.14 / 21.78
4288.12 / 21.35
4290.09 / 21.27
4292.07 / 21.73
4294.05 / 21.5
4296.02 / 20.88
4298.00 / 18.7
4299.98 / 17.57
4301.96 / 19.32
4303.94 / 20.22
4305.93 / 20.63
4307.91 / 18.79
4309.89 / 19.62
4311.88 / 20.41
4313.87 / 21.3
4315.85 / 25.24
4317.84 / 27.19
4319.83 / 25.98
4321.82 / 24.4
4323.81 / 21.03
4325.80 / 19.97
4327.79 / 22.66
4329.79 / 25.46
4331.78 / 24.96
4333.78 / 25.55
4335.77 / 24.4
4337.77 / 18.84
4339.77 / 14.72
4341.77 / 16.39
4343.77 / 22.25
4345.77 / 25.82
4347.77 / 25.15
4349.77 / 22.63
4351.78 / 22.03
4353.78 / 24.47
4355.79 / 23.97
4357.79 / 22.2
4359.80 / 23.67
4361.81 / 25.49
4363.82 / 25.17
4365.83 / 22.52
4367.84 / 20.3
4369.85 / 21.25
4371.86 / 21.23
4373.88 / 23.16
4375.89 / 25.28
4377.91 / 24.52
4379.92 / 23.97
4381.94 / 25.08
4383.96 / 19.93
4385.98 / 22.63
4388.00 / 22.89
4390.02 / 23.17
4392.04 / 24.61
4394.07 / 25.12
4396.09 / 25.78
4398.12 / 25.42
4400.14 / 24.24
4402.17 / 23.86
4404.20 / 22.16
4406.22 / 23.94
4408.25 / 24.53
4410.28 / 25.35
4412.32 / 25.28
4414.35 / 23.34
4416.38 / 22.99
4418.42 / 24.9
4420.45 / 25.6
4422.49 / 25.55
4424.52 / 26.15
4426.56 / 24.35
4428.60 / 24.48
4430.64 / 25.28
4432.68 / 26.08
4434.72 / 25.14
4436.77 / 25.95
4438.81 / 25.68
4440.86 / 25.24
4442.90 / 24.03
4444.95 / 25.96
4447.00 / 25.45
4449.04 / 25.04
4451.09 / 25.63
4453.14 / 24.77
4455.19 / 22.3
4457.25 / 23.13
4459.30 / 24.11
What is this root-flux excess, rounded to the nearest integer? 290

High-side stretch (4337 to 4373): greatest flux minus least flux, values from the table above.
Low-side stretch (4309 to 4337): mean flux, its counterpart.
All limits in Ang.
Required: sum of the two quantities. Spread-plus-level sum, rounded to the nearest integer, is 35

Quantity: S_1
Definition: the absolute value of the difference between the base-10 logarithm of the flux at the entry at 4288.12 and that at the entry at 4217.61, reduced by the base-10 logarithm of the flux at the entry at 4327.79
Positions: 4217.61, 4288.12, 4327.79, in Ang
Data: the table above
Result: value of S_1 -1.27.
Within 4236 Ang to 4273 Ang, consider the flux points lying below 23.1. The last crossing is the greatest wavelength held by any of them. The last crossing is 4272.35 Ang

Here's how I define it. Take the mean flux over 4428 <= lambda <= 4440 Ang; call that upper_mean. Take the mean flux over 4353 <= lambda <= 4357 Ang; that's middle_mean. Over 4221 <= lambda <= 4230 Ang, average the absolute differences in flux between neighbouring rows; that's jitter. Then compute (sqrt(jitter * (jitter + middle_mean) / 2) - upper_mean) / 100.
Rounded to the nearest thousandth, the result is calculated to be -0.191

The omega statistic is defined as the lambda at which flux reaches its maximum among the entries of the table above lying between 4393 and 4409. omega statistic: 4396.09 Ang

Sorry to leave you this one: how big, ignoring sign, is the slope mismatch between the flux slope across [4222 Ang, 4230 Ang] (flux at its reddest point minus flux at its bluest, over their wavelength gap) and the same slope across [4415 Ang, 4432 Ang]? 0.12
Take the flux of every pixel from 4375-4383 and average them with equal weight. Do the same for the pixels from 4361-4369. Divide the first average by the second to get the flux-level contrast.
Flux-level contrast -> 1.06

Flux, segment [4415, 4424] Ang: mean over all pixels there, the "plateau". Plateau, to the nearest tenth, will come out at 24.8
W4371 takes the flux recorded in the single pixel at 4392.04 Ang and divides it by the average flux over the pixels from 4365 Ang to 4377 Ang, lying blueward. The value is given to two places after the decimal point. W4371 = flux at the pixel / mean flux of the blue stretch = 1.10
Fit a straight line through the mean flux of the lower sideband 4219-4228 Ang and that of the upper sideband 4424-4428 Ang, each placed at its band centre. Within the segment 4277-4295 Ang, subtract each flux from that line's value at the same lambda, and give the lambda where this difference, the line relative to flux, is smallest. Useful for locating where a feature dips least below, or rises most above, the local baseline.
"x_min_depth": 4278.25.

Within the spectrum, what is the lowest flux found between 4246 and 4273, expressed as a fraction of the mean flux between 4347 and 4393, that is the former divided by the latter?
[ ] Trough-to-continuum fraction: 0.89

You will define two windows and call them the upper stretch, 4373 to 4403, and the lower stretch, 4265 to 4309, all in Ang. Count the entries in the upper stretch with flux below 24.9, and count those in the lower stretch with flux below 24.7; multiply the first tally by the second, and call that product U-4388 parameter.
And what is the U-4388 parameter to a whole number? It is 190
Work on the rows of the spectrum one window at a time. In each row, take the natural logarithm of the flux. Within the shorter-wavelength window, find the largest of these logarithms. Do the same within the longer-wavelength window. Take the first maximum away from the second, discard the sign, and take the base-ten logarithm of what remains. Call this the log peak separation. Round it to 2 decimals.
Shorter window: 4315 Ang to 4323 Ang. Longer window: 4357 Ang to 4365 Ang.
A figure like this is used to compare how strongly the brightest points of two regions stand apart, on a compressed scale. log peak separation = -1.19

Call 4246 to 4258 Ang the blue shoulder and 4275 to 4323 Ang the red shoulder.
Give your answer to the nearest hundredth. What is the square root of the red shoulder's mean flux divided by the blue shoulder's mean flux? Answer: 0.96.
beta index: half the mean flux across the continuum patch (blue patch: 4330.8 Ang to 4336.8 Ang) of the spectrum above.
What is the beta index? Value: 12.5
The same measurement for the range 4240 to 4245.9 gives 12.0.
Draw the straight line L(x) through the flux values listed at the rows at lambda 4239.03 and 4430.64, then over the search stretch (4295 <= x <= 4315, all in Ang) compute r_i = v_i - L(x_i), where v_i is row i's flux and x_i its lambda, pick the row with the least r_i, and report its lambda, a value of 4299.98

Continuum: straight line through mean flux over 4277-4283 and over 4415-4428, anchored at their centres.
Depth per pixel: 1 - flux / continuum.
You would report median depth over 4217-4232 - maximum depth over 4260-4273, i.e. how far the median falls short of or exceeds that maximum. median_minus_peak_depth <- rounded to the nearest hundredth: -0.19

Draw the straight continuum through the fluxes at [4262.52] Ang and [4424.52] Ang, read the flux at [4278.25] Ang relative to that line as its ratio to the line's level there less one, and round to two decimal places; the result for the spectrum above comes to 0.08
